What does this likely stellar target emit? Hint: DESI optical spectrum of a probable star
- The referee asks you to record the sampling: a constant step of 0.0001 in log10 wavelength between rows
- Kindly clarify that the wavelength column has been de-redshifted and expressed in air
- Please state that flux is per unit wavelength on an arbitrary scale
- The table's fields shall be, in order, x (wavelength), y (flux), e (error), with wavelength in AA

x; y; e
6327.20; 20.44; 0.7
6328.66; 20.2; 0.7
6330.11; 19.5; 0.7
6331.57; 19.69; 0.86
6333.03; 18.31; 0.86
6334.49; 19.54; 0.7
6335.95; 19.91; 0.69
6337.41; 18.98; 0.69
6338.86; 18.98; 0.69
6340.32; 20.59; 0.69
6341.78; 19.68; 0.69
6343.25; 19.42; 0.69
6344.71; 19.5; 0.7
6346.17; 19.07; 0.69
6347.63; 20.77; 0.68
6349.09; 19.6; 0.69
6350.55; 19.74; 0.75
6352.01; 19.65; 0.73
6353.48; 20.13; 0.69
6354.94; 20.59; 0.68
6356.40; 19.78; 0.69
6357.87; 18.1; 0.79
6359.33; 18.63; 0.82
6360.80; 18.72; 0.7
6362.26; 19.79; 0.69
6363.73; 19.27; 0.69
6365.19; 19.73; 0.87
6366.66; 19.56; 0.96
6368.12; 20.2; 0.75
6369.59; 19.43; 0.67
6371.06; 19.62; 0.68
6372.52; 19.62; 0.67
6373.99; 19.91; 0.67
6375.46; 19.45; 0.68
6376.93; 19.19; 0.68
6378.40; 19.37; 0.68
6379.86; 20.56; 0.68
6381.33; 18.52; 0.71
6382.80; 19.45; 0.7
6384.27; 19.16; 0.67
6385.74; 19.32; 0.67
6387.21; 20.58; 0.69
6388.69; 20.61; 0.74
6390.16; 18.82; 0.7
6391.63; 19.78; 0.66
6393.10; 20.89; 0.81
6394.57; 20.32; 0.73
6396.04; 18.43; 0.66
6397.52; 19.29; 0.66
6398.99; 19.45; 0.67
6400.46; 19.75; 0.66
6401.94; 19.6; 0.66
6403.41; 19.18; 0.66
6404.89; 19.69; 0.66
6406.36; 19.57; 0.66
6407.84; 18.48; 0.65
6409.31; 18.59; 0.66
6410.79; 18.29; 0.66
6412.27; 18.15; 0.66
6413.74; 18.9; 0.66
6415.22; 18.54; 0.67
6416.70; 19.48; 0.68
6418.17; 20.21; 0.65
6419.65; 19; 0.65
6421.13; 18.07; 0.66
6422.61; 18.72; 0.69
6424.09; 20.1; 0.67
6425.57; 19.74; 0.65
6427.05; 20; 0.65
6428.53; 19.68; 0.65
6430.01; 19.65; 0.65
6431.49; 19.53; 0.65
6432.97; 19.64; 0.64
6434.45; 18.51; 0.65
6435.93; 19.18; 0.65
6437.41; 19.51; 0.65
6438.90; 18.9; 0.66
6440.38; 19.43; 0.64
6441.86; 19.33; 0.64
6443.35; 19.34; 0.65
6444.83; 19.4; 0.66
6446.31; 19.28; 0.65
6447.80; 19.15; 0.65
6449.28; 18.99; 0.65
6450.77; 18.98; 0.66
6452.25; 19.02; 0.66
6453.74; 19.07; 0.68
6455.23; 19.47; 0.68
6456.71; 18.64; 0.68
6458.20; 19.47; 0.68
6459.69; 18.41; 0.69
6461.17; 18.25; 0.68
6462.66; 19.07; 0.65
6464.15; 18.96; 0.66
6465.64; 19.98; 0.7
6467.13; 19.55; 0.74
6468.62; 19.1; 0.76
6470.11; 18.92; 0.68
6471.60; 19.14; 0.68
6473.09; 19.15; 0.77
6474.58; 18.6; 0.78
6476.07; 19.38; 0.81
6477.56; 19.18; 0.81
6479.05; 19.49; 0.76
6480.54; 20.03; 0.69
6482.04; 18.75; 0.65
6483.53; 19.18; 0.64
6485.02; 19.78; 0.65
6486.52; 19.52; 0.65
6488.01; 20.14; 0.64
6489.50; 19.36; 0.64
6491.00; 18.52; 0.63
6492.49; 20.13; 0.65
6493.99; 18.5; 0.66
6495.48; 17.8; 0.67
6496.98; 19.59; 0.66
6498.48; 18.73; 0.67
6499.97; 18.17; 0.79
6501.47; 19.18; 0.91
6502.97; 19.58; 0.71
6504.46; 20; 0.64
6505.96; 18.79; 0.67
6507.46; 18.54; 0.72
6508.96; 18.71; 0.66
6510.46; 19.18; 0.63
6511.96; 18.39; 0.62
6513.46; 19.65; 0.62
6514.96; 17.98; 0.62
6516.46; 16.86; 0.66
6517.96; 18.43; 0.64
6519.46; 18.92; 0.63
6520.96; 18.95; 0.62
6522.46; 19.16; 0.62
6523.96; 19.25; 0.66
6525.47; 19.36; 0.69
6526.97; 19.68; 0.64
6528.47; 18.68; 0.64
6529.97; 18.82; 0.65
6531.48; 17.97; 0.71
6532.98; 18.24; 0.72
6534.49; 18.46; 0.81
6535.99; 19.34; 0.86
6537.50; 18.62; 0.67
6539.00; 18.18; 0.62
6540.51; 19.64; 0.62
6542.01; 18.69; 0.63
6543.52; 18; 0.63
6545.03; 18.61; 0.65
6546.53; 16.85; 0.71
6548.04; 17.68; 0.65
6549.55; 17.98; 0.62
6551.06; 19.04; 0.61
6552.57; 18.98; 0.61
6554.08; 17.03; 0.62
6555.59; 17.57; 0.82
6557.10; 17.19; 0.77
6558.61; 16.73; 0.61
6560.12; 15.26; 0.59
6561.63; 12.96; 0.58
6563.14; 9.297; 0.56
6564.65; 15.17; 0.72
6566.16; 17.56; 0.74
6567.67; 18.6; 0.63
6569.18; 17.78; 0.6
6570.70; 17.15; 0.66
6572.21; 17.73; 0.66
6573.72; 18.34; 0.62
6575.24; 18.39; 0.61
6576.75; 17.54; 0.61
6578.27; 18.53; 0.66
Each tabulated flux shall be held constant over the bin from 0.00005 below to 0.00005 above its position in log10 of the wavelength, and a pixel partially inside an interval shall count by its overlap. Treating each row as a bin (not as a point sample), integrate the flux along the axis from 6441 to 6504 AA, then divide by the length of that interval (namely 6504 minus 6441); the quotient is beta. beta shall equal 19.2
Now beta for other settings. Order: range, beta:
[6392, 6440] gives 19.3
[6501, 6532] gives 18.9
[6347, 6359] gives 19.8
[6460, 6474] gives 19.1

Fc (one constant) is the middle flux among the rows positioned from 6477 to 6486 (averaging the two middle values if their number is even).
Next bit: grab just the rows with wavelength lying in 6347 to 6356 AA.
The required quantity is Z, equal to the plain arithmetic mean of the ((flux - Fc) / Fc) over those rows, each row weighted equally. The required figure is 0.039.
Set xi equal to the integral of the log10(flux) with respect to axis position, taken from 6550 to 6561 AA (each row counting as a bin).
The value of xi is 13.6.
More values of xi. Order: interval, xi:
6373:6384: 14.2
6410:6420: 12.8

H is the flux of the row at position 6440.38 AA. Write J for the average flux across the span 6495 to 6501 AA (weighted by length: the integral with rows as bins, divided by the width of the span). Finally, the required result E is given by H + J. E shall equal 38.1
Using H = 19.43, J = 18.6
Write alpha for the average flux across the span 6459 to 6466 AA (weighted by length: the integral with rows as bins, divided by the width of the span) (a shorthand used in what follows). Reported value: 18.9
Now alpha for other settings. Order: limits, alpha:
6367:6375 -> 19.7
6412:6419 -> 19.1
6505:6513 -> 18.8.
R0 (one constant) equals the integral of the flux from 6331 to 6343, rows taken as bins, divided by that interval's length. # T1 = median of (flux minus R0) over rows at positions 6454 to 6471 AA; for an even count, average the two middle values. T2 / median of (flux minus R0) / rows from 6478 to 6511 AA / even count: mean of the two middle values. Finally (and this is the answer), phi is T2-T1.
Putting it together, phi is 0.1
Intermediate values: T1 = -0.38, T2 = -0.3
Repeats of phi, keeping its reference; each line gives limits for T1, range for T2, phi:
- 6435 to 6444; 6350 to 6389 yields 0.3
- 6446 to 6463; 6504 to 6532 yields -0.2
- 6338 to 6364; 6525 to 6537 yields -0.9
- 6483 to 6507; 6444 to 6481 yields -0.1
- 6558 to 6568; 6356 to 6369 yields 4.3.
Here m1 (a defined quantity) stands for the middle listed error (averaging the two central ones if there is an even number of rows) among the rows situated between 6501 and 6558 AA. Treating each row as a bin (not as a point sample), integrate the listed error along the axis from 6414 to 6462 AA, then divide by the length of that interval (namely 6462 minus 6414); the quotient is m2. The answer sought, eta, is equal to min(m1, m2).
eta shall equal 0.645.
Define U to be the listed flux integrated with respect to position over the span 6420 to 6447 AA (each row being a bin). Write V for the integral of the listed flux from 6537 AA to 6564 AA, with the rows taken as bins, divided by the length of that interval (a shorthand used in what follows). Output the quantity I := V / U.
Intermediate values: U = 522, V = 17.1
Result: 0.0328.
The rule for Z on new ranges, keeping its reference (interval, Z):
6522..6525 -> -0.007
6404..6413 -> -0.028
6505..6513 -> -0.032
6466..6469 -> -0.001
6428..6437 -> 0.002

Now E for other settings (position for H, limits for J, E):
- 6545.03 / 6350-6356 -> 38.6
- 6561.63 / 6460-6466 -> 31.9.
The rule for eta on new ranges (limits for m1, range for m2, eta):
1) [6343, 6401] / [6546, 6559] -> 0.669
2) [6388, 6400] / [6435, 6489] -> 0.684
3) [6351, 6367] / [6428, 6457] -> 0.655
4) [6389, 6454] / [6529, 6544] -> 0.660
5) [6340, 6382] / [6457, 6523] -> 0.684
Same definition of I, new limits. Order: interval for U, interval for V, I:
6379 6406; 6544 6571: 0.0316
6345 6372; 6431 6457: 0.0363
